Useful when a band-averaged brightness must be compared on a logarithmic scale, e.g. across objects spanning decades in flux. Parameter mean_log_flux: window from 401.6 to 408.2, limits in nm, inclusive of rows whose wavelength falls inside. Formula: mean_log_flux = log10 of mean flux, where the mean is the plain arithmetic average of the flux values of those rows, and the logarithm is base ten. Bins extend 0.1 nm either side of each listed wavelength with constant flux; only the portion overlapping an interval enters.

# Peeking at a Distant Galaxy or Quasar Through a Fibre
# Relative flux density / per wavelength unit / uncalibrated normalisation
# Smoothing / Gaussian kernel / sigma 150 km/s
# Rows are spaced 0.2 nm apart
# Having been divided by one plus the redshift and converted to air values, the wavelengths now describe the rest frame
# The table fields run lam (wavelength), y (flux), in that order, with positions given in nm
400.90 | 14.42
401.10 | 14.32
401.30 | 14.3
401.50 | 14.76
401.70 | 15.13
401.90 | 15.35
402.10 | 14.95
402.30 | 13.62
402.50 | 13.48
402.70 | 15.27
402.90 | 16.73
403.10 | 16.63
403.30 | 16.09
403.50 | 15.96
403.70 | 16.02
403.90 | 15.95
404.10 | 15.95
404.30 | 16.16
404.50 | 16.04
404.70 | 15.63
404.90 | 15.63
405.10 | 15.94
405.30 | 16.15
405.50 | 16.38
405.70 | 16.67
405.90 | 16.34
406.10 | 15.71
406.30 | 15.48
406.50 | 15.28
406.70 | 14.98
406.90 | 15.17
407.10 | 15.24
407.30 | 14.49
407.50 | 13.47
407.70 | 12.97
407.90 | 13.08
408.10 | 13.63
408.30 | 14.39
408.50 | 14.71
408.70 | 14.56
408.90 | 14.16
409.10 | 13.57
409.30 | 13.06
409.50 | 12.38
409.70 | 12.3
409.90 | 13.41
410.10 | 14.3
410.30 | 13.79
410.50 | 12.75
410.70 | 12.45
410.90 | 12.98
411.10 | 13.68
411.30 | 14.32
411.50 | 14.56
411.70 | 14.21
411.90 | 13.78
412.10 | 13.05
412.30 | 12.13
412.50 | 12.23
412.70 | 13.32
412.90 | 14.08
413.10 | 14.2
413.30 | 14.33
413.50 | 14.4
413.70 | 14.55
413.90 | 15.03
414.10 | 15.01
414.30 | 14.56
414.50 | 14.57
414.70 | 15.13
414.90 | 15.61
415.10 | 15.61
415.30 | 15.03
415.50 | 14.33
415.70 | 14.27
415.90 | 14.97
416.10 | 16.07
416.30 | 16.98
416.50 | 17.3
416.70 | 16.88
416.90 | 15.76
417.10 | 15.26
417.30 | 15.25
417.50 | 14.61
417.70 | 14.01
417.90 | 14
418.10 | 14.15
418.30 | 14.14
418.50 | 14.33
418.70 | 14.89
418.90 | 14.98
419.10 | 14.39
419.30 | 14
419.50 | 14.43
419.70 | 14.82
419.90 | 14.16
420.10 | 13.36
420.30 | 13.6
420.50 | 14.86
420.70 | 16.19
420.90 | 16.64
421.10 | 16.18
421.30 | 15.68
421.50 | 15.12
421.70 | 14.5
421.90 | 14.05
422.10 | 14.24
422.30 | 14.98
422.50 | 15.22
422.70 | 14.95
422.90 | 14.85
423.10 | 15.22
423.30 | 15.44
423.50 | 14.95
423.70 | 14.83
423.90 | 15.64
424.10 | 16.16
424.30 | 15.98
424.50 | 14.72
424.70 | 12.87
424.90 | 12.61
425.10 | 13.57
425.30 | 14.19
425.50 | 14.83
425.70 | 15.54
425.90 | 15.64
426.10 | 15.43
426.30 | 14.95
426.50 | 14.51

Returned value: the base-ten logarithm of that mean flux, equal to 1.19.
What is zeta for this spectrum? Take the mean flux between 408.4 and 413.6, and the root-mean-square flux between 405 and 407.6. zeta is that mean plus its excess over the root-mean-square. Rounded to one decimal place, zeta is 11.6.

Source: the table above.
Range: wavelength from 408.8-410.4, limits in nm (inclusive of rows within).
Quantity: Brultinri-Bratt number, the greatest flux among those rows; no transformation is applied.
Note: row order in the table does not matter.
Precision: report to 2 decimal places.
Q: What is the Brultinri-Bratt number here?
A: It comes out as 14.30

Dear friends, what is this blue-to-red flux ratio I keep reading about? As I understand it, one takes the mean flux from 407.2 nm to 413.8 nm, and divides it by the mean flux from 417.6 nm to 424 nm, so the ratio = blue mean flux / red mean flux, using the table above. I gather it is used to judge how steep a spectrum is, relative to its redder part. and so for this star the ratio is 0.92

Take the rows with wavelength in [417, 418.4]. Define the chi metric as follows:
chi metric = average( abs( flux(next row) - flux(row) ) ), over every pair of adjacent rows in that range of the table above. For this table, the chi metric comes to 0.24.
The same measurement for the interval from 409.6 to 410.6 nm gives 0.89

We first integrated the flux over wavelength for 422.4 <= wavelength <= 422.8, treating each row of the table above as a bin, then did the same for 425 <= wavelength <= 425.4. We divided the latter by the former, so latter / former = 0.92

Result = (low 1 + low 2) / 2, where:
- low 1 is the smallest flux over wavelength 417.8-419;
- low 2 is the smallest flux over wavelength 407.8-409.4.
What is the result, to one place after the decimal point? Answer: 13.5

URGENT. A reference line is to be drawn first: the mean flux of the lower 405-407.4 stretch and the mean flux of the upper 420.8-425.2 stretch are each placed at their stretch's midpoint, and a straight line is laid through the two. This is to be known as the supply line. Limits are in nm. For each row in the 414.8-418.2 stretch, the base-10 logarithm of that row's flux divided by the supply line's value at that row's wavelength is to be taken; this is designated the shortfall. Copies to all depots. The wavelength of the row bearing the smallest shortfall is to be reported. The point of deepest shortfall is 417.90 nm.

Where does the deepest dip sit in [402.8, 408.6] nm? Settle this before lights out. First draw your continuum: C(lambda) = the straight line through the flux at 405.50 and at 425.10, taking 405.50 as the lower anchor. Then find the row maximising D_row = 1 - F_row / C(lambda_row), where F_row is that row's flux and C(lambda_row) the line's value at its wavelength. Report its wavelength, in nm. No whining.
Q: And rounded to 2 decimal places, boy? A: 407.70 nm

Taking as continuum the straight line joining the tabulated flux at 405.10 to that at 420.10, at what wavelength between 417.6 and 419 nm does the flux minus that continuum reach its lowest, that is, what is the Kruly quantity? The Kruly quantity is 417.70 nm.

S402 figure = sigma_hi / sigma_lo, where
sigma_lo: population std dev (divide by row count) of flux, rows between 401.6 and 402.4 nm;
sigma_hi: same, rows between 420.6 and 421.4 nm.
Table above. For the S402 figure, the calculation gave 0.50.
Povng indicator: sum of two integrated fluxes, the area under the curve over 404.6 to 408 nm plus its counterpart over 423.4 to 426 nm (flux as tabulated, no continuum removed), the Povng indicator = 90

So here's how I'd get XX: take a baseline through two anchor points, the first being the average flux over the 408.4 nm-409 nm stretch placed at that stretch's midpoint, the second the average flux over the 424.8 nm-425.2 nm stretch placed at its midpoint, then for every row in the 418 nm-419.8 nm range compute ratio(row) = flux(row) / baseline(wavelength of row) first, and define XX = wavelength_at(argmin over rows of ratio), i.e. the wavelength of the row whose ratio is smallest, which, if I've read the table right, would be 419.30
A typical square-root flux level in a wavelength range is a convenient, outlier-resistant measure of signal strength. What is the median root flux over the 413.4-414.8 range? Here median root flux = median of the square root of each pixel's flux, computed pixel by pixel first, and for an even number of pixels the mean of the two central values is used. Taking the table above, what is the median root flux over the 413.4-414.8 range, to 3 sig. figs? 3.82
